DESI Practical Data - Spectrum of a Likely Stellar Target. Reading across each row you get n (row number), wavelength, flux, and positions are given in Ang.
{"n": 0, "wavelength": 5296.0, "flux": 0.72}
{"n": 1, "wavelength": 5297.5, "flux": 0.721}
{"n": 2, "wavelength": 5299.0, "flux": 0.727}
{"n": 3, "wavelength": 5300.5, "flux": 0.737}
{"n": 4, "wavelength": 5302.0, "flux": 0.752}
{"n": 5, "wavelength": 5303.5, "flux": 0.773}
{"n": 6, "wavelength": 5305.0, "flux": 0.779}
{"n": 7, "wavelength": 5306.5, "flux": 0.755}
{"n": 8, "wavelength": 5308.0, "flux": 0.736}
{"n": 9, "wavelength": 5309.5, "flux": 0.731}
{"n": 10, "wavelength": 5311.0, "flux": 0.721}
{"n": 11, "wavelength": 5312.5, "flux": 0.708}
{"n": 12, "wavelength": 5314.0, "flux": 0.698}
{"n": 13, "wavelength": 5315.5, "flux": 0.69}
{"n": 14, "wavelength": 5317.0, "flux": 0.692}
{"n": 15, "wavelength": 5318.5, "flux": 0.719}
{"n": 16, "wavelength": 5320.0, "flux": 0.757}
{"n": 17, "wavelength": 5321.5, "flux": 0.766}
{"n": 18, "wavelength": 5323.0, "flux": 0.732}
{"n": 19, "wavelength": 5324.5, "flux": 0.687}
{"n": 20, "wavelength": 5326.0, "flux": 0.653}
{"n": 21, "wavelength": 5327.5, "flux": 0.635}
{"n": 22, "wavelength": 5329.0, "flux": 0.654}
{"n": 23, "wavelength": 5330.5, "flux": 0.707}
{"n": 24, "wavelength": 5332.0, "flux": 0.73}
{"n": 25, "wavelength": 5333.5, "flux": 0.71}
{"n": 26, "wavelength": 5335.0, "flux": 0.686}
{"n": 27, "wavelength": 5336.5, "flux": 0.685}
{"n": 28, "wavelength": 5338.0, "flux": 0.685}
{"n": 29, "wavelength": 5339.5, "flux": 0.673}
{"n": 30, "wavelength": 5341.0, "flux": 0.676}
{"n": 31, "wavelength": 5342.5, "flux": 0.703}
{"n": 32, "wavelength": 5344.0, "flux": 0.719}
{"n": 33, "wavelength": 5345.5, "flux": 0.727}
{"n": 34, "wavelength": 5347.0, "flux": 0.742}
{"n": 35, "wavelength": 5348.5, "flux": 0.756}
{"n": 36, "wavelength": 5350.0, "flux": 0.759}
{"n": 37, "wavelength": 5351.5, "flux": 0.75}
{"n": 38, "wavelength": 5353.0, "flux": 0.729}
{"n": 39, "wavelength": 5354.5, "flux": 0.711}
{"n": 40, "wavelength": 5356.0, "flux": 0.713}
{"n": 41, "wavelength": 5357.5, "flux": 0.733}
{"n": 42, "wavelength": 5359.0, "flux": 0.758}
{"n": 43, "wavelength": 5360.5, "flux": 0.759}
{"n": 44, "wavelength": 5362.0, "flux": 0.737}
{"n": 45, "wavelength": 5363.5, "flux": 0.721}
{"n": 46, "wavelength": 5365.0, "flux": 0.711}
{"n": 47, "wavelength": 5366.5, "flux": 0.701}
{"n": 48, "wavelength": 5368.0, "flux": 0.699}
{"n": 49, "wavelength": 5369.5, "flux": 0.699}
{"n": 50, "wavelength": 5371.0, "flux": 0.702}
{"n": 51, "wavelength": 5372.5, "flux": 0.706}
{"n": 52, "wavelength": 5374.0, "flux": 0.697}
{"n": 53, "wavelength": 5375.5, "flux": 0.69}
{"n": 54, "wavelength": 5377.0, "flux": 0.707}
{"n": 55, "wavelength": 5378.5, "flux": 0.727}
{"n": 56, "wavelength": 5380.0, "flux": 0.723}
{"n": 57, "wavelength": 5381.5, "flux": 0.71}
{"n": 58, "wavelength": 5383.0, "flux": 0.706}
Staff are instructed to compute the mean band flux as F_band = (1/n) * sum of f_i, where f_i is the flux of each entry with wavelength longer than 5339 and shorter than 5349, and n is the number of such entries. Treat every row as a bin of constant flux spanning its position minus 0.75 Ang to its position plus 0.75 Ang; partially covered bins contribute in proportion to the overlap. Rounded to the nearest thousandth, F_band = 0.714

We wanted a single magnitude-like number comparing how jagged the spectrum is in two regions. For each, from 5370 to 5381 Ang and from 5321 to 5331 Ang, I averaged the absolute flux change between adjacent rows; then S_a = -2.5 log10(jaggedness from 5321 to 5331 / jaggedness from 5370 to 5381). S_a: -1.3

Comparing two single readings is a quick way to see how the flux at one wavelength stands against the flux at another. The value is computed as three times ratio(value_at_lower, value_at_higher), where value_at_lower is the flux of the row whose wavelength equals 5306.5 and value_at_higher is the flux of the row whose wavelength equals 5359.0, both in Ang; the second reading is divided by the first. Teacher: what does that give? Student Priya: 3.01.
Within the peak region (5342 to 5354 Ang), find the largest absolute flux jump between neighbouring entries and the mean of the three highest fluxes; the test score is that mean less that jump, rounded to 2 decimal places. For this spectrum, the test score 0.73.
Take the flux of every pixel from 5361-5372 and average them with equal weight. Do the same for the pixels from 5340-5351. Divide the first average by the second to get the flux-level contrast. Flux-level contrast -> 0.98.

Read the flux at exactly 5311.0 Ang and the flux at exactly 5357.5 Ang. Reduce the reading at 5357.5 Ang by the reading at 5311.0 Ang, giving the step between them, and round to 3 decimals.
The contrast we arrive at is 0.012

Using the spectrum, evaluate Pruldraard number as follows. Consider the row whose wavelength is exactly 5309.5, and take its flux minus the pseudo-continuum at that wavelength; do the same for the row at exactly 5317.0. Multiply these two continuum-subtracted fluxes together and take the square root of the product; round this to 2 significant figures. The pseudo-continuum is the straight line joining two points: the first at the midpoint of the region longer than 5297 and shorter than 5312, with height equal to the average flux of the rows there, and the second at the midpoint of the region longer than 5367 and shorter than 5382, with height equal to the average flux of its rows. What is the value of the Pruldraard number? 0.020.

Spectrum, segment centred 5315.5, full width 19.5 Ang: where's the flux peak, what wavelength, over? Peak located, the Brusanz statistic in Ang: 5321.5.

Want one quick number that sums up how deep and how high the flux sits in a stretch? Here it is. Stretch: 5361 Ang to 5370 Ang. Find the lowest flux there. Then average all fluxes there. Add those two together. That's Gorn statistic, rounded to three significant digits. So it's 1.41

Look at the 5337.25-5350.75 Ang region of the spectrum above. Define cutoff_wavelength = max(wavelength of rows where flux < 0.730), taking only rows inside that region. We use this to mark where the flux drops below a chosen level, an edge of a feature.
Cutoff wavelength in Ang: 5345.5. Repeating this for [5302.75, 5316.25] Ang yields 5315.5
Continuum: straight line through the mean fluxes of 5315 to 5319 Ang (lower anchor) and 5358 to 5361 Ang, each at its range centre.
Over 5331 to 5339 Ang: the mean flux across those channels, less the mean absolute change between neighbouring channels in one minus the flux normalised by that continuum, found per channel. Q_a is 0.68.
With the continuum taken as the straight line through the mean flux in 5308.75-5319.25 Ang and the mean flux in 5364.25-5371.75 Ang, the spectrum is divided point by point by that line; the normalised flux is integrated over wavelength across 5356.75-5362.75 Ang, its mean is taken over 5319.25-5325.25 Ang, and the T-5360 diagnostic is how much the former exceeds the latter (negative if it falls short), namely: 5.33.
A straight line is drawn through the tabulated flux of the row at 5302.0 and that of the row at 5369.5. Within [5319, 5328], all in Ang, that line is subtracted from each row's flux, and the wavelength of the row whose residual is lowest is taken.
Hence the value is 5327.5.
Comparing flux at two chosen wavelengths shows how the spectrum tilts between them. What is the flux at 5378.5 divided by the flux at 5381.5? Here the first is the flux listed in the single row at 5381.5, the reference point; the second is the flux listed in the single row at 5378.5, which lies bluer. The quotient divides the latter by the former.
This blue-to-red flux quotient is 1.02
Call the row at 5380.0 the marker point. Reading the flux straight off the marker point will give 0.723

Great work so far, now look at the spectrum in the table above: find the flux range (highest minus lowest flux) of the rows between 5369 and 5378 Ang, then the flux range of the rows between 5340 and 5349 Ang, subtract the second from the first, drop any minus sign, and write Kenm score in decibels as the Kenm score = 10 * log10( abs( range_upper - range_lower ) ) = -12.0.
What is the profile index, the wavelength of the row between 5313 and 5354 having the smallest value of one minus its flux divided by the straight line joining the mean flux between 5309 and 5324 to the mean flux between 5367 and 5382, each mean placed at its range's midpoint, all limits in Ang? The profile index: 5350.0 Ang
